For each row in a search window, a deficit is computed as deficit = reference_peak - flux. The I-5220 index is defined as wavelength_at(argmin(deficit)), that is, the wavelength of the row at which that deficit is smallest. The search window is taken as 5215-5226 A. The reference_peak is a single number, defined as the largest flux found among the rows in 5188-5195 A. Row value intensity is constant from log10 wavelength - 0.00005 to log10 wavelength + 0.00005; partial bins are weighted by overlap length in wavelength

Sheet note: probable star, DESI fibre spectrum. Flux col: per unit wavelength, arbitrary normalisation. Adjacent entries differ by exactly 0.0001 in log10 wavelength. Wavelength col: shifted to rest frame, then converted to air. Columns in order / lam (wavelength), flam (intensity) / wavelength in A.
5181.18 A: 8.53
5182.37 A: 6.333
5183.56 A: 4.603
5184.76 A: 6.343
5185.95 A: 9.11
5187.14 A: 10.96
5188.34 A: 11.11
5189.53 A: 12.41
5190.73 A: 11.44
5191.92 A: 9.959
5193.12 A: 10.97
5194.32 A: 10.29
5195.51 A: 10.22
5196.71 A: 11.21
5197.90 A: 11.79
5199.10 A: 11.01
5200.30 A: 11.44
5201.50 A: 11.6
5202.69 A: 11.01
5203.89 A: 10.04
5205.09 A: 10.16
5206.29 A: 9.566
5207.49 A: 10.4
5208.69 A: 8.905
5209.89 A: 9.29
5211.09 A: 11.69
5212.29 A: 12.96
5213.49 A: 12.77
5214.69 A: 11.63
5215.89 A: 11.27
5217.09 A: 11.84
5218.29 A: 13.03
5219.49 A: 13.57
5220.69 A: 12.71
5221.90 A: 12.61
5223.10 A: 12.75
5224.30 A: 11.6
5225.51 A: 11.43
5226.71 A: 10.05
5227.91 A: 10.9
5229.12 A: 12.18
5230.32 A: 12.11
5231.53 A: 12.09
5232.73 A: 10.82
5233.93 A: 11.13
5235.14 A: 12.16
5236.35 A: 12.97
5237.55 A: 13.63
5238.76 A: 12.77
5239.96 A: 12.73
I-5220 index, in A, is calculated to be 5219.49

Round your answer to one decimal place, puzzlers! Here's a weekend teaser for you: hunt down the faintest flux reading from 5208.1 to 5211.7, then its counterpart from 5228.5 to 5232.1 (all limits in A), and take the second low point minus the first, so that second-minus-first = 3.2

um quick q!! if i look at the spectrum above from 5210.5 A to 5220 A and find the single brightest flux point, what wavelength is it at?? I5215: 5219.49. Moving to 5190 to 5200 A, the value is 5197.90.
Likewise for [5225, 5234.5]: 5229.12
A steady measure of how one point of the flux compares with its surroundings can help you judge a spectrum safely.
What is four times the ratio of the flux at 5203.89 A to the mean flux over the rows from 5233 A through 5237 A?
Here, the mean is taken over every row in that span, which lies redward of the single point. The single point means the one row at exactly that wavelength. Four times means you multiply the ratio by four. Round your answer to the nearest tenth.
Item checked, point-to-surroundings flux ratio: 3.3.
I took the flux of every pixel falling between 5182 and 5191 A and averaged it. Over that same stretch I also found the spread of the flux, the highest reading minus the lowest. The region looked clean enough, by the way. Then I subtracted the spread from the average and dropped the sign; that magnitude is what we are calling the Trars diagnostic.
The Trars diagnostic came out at 1.2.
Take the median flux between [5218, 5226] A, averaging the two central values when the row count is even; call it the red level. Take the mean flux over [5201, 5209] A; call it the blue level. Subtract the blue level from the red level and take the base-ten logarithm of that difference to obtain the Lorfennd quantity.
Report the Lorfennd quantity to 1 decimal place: 0.4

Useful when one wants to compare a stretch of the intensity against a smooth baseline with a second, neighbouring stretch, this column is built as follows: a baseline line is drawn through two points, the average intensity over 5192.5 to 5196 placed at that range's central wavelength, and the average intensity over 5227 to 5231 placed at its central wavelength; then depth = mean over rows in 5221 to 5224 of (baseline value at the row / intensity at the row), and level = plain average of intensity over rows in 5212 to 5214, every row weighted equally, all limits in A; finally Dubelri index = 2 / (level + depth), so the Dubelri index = 0.145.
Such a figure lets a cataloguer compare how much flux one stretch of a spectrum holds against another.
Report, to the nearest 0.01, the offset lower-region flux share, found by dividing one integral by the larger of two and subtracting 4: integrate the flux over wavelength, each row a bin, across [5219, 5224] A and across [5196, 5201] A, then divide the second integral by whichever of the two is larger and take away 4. -3.12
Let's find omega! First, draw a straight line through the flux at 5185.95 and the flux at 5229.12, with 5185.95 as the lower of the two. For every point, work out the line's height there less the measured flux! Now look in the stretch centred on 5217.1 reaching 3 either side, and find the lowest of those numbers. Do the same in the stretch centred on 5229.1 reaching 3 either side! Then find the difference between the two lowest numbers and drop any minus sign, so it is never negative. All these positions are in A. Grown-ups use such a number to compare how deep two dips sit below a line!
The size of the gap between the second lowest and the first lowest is 2.1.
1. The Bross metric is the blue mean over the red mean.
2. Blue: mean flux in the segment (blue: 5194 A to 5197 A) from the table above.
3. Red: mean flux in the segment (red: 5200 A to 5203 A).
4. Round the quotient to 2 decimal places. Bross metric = 0.93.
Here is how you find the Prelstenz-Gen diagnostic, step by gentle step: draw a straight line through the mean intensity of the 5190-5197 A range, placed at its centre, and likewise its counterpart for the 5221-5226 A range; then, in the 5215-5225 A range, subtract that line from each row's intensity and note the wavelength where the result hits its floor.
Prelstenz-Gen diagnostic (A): 5224.30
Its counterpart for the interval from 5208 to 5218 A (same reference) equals 5208.69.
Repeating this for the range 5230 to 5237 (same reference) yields 5232.73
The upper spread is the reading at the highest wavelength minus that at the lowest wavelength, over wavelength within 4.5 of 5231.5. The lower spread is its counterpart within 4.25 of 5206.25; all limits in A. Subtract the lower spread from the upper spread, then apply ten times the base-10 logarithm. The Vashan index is 5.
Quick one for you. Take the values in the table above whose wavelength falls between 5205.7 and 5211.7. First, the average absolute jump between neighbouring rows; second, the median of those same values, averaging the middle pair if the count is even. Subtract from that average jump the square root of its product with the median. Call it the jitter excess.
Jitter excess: -2.22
